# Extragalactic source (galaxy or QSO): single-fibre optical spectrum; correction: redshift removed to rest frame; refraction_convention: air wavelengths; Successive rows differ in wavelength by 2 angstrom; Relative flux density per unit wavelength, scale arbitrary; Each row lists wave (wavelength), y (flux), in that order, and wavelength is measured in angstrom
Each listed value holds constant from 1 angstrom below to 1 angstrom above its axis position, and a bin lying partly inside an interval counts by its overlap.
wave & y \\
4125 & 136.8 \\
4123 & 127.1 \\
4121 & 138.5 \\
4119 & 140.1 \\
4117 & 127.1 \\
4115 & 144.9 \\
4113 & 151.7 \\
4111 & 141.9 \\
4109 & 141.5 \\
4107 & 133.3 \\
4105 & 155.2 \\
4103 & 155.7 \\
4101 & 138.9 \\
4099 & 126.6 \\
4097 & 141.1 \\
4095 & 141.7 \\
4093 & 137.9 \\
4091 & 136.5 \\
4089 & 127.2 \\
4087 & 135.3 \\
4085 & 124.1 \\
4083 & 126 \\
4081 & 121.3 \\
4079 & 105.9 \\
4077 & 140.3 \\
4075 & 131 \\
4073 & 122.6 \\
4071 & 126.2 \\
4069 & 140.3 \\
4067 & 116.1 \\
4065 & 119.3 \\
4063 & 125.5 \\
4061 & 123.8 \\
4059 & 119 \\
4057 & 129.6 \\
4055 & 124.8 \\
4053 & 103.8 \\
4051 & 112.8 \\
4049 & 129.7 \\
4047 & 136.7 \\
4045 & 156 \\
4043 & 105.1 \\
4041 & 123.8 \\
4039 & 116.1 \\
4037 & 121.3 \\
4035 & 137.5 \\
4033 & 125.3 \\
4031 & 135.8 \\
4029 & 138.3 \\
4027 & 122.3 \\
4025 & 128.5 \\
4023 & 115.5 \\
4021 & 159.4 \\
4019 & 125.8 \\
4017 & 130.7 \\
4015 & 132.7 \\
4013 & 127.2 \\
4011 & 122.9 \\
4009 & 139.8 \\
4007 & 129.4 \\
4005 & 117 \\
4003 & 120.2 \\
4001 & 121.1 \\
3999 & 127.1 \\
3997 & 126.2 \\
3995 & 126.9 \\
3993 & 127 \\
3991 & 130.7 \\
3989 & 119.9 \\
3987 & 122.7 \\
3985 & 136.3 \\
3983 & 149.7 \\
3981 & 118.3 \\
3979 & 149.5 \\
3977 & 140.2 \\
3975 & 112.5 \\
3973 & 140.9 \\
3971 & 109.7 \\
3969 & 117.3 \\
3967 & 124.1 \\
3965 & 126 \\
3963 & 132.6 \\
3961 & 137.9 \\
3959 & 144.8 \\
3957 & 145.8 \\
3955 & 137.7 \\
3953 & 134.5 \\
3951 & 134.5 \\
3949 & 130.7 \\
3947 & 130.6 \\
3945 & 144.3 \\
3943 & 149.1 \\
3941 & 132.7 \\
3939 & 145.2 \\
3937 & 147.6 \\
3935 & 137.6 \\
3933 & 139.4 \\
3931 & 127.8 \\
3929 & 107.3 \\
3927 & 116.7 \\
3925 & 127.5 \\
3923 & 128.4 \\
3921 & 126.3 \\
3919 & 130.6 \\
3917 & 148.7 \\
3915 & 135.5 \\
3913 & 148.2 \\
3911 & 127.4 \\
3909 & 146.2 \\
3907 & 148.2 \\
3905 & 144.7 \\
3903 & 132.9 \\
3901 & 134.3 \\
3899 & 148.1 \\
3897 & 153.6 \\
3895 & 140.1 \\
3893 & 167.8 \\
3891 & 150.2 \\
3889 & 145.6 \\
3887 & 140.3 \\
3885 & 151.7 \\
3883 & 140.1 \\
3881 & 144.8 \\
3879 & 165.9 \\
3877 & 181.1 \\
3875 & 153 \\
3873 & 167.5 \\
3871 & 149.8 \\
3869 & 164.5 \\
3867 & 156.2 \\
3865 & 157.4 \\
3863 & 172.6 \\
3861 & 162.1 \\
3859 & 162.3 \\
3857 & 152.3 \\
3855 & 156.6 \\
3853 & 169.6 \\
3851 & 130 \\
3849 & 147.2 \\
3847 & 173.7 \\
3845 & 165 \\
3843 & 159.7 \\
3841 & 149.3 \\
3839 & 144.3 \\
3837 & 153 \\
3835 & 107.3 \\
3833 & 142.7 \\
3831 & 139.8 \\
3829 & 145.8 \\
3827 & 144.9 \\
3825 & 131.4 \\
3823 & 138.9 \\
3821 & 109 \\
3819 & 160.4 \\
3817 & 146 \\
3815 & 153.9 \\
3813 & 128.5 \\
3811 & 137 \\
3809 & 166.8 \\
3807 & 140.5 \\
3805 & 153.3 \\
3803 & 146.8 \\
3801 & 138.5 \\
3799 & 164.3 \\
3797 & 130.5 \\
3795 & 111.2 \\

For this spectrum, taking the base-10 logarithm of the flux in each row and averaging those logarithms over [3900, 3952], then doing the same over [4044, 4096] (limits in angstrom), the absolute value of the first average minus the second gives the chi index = 0.027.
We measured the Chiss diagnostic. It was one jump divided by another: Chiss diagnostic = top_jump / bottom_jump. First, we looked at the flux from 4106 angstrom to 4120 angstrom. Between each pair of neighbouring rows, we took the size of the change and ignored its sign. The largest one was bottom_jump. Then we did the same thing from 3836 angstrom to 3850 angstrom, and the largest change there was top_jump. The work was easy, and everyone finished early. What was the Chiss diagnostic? 1.5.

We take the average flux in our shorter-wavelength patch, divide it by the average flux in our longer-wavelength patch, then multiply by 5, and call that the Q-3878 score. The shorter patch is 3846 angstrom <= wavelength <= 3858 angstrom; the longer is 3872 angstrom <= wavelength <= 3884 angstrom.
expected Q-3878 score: 4.9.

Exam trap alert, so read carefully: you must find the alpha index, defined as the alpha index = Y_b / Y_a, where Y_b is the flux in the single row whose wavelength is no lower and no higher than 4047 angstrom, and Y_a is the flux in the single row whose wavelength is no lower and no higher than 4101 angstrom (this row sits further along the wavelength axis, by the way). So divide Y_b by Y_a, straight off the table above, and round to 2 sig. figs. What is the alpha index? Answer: 0.98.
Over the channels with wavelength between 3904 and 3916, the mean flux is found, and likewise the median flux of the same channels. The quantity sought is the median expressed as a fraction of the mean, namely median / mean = 1.026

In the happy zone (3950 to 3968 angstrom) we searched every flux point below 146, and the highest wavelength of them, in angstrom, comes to 3967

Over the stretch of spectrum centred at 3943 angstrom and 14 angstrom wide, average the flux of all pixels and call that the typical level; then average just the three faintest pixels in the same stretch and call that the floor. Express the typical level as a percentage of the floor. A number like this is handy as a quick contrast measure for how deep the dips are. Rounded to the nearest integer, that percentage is 107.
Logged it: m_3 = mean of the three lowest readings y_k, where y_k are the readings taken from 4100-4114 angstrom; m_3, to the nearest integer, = 138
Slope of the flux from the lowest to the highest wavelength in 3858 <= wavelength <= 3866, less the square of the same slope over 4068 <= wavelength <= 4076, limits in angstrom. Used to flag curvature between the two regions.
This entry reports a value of -3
